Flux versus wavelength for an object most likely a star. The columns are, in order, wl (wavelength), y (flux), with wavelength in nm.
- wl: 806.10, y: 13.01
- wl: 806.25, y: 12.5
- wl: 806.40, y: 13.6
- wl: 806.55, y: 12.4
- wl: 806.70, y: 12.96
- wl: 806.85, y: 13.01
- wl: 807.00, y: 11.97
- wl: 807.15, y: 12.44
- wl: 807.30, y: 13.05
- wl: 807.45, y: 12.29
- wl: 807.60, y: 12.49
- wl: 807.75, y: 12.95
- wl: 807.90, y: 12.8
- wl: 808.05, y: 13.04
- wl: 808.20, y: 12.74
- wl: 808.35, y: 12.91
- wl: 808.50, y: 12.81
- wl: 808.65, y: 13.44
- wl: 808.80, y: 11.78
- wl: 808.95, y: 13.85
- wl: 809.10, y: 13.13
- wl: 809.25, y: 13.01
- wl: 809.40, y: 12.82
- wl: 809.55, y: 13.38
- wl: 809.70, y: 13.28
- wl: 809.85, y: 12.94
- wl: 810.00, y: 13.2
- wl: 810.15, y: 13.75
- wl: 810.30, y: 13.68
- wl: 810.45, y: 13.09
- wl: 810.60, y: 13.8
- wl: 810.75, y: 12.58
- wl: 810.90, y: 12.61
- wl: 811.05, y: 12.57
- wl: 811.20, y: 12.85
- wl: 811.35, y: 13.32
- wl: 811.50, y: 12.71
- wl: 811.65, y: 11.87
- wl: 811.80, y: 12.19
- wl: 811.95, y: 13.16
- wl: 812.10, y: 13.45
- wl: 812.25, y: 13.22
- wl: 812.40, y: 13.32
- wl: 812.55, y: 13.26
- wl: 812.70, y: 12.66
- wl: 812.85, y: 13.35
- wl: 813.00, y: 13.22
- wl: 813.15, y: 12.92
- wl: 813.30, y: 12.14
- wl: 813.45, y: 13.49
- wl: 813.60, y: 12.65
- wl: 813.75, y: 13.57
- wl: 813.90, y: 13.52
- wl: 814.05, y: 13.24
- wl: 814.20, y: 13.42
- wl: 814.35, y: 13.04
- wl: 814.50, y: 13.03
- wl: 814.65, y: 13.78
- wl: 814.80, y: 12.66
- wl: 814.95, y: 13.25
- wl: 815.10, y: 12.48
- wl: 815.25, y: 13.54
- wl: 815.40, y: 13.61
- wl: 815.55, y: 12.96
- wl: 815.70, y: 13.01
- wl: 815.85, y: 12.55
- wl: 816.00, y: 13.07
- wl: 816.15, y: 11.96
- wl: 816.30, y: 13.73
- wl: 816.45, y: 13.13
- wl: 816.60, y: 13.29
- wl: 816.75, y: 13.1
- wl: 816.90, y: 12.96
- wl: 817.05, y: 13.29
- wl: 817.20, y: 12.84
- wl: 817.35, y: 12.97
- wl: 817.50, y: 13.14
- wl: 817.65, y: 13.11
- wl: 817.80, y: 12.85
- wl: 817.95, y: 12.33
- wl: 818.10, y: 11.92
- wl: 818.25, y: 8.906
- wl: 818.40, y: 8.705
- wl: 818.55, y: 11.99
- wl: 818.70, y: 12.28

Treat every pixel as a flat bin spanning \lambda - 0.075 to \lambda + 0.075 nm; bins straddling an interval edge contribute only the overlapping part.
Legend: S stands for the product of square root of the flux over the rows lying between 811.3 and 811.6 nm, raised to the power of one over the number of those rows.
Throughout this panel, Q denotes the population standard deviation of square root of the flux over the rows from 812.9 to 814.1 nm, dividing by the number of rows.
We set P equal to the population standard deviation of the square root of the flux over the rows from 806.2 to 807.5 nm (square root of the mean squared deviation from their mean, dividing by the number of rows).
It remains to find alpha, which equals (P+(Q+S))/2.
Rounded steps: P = 0.066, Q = 0.065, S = 3.61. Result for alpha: 1.87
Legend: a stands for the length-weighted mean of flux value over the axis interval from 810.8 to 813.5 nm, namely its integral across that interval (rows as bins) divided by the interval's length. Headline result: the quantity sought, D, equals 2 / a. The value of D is 0.155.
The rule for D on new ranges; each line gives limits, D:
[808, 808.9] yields 0.156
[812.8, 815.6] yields 0.152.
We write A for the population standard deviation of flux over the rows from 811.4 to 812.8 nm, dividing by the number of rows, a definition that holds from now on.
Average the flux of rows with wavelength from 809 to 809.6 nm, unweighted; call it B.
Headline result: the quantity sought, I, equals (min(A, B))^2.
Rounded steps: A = 0.52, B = 13.1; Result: 0.27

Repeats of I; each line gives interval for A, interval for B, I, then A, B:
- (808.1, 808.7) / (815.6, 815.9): 0.08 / 0.28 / 12.8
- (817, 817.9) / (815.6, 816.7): 0.03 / 0.16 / 13.0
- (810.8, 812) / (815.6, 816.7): 0.20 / 0.44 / 13.0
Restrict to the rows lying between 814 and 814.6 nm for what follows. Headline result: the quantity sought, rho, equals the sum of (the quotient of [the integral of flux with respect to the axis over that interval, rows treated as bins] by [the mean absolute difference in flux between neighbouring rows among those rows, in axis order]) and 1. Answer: 43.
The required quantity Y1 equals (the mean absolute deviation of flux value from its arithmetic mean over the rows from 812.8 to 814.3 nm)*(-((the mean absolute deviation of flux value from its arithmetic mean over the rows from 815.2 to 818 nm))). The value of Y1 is -0.10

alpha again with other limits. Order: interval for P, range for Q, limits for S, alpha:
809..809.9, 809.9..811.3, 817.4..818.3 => 1.77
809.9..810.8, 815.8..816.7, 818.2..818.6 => 1.63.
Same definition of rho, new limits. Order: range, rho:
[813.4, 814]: 14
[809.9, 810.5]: 21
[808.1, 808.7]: 27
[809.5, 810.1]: 35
